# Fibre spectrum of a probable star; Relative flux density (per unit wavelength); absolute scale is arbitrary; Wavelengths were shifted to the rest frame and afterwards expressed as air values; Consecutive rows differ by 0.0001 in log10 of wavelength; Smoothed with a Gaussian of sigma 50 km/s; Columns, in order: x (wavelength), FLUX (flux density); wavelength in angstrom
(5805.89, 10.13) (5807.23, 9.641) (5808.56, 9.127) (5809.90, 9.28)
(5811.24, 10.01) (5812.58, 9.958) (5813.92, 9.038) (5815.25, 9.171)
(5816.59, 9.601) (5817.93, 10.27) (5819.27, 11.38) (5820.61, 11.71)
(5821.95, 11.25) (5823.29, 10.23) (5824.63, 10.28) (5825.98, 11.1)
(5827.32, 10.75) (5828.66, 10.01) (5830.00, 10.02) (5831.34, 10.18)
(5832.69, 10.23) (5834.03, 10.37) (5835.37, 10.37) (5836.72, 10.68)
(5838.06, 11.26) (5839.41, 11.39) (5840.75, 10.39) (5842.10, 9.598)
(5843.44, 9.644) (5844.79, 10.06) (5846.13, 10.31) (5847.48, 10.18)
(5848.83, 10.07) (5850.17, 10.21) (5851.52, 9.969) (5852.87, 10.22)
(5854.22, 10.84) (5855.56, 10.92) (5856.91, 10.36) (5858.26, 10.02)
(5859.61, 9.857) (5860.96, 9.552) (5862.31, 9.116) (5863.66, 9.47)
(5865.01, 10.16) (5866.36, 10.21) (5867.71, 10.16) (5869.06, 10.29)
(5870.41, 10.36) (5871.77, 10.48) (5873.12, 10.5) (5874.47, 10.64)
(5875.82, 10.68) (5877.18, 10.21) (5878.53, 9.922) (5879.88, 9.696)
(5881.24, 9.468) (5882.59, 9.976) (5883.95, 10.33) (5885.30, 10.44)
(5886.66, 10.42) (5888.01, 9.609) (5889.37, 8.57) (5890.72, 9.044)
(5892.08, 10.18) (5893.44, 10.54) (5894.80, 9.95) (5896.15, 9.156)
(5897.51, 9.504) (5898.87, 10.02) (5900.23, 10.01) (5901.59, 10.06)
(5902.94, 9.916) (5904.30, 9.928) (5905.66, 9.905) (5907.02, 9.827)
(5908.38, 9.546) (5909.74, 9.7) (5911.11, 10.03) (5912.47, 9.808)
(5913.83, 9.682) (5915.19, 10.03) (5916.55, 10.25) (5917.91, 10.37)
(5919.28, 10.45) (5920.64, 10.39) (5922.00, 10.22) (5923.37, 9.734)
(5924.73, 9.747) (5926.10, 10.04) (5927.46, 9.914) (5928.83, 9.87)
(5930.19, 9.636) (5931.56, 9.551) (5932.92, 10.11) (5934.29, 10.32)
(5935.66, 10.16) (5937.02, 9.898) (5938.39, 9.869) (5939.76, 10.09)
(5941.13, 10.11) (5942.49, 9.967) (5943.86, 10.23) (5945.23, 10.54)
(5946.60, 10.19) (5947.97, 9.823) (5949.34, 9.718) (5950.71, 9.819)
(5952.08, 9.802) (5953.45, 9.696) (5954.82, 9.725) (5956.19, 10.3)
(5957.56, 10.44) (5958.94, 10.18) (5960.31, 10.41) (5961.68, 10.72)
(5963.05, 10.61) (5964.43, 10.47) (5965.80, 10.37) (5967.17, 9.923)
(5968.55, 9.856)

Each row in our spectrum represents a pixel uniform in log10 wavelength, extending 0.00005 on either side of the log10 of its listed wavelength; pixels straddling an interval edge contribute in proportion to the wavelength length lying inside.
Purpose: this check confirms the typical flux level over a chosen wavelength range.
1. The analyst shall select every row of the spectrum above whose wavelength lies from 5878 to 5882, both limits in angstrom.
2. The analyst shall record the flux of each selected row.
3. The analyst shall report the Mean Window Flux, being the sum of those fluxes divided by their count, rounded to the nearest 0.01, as 9.70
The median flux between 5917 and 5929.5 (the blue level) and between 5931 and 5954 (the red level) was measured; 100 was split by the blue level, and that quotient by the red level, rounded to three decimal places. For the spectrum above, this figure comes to 0.999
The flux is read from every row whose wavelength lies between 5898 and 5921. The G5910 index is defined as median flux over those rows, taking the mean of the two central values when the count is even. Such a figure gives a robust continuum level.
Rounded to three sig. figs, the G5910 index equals 10.0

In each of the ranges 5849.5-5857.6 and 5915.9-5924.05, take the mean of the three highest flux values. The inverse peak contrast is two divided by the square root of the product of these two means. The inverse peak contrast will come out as 0.190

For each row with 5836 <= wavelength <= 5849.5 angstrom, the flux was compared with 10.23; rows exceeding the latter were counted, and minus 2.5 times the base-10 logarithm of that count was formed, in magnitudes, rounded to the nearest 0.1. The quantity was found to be -1.7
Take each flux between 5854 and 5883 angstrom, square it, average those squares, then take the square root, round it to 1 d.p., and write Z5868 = 10.1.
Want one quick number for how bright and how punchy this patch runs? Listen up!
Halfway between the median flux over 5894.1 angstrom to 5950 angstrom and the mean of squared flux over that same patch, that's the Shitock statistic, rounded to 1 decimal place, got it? 54.6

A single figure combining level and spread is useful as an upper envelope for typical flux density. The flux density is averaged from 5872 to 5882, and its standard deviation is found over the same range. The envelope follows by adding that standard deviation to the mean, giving 10.6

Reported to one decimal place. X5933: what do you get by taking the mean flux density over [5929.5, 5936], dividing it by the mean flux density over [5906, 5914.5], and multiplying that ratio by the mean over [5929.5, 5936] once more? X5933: 10.1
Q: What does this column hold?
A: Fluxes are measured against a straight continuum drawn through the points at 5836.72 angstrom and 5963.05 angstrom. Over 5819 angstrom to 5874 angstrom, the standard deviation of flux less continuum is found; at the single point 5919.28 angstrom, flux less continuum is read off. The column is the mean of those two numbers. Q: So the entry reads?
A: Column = 0.2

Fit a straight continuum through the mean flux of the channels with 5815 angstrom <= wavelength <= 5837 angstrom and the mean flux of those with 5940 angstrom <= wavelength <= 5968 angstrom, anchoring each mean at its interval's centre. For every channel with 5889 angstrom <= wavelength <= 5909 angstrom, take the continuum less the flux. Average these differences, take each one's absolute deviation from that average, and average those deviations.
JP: 0.390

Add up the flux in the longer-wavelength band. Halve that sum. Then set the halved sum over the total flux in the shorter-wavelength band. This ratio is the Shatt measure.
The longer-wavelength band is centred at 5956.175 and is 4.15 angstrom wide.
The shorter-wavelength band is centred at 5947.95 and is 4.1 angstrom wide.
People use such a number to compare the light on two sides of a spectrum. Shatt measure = 0.512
